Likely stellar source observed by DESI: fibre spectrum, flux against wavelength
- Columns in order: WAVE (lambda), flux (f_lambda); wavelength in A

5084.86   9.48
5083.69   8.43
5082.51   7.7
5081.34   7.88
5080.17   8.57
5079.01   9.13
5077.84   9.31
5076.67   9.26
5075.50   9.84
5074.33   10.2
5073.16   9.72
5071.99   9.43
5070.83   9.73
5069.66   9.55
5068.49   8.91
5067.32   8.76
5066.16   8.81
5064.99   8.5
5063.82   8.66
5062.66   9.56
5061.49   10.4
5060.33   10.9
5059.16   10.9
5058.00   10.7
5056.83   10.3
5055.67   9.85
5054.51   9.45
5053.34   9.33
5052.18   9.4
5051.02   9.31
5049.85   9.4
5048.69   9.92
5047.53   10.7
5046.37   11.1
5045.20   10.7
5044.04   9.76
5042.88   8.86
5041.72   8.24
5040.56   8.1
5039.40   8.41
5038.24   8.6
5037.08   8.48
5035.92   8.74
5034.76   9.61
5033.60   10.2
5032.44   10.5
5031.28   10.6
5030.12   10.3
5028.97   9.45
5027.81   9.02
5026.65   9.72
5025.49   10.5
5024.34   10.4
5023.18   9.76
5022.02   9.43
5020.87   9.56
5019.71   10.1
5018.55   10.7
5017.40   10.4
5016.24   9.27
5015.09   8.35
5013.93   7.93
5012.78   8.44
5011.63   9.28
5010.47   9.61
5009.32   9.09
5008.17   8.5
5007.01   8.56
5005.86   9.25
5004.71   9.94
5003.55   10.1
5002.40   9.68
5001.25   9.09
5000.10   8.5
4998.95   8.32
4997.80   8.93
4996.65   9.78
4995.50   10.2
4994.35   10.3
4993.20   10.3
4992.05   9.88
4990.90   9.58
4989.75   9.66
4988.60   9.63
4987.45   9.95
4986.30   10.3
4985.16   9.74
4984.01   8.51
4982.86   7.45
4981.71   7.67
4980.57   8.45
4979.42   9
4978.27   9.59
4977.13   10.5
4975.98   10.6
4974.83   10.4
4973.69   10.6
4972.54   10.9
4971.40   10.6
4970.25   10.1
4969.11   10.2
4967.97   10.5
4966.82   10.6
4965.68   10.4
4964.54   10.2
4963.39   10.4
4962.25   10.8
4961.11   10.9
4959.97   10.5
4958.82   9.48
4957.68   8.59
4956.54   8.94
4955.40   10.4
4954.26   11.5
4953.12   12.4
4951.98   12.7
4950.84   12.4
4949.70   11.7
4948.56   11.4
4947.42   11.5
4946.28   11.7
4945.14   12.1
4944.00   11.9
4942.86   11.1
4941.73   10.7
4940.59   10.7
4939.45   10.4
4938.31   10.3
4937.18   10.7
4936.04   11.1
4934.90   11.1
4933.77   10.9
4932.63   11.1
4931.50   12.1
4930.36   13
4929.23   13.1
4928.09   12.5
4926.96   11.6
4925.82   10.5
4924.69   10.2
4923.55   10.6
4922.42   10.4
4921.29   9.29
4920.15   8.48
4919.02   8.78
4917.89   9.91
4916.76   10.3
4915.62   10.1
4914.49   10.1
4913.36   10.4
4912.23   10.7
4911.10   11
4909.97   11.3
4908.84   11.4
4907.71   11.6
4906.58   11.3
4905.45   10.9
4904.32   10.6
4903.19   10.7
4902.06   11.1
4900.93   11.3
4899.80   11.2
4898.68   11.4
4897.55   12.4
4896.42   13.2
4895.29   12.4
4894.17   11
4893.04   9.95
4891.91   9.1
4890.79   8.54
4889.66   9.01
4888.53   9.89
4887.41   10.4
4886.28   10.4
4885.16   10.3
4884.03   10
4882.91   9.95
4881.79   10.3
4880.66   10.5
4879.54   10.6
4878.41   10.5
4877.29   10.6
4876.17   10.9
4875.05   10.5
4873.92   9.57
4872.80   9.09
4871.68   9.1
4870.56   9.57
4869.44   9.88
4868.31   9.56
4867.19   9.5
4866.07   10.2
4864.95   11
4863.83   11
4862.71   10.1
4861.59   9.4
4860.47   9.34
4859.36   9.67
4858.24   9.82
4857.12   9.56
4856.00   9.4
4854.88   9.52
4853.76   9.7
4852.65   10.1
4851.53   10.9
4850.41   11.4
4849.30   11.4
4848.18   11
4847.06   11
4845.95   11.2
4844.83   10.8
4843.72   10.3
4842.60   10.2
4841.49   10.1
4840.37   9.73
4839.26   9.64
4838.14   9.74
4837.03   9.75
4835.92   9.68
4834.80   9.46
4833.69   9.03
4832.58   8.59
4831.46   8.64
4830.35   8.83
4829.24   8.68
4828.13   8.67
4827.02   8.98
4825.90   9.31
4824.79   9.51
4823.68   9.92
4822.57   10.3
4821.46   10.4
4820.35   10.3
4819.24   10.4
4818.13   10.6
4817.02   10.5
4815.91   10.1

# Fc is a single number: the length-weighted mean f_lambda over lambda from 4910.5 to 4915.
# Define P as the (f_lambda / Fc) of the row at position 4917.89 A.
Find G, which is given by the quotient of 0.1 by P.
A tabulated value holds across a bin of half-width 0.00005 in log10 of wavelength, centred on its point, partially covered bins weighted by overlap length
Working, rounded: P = 0.94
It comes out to 0.107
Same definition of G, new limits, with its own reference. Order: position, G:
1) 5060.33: 0.097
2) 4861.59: 0.112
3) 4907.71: 0.091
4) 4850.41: 0.093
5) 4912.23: 0.099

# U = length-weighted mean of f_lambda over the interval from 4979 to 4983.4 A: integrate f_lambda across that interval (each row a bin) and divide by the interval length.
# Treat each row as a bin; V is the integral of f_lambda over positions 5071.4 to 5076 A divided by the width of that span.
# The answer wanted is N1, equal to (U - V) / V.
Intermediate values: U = 8.1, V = 9.80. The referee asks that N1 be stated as -0.17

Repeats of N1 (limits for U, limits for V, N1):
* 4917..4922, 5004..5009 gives 0.02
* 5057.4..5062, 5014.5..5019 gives 0.11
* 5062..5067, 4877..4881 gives -0.16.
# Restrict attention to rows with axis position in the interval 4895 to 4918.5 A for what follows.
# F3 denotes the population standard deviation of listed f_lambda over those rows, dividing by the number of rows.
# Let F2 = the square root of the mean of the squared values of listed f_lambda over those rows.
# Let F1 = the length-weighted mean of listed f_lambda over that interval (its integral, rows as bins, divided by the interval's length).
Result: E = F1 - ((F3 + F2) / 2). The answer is 5.1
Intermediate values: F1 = 11.1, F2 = 11.1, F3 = 0.80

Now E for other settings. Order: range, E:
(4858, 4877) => 4.6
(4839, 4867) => 4.8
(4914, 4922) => 4.4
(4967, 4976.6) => 5.1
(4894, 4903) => 5.5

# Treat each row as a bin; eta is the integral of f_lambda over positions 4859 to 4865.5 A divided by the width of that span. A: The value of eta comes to 10.1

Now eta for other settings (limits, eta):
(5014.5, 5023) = 9.7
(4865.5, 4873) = 9.6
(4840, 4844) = 10.1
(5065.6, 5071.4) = 9.1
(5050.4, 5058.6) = 9.8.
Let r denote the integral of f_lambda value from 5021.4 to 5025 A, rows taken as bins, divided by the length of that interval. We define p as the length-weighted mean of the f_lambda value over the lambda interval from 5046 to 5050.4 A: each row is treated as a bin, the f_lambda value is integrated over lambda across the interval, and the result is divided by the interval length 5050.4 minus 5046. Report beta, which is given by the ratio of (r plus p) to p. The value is 1.96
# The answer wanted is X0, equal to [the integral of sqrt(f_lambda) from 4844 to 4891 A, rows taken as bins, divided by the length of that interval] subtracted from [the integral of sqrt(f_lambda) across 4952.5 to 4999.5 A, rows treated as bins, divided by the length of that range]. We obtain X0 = -0.04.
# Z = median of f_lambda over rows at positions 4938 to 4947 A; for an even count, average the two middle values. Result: 10.9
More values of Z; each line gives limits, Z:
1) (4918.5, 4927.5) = 10.3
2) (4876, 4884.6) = 10.5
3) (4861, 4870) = 10.0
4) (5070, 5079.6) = 9.6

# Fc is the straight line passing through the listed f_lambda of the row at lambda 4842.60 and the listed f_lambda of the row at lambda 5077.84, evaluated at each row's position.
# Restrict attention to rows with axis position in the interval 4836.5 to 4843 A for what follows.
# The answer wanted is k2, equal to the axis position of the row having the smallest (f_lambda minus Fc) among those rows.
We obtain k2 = 4839.26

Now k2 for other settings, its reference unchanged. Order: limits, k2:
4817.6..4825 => 4824.79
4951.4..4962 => 4957.68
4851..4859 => 4856.00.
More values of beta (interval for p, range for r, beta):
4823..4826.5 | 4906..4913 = 2.17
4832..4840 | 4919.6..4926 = 2.05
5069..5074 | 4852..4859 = 2.01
